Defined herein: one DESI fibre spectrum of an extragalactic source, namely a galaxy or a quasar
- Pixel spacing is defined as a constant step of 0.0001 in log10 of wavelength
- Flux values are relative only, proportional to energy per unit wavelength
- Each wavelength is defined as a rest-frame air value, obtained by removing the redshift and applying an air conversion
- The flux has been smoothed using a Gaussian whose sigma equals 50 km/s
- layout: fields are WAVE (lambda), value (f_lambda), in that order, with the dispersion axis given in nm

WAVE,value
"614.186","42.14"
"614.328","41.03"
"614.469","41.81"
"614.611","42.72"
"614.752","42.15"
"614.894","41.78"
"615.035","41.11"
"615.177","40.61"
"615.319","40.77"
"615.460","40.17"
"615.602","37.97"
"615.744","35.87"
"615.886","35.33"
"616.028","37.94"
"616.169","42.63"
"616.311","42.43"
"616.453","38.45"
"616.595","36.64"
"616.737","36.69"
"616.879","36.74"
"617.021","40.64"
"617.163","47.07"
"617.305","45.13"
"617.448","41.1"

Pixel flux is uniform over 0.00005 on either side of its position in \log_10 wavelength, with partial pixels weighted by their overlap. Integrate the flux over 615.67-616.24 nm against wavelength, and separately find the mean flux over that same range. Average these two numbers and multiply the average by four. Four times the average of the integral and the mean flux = 119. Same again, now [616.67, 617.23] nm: 126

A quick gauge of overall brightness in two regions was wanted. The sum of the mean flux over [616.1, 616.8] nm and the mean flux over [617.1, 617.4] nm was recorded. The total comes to 85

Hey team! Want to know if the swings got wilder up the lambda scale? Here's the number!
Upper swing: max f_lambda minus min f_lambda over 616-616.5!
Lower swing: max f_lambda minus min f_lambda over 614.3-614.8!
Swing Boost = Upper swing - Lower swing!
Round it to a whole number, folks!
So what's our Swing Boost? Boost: 3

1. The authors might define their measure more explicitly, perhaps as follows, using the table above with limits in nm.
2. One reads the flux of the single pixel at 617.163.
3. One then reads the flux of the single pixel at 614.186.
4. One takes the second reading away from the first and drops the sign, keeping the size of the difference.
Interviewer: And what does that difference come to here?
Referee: 5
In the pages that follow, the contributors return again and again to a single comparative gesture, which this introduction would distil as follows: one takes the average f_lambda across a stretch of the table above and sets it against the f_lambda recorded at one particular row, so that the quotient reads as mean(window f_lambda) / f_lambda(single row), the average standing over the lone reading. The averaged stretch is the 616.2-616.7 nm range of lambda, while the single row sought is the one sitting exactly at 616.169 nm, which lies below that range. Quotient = 0.92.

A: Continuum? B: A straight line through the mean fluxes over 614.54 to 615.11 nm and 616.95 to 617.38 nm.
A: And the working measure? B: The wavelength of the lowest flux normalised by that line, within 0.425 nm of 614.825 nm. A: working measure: 615.177 nm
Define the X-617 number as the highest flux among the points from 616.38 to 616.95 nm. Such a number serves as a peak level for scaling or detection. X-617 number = 38.45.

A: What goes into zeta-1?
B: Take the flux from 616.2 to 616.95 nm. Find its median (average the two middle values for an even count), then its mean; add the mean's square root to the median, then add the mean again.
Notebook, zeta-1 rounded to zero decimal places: 81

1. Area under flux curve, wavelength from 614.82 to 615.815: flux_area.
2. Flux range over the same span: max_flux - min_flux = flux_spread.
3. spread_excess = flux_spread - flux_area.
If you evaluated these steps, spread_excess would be -34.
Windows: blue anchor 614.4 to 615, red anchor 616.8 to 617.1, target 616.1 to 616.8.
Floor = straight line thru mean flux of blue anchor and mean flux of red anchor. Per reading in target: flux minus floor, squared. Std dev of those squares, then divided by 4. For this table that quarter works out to 1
